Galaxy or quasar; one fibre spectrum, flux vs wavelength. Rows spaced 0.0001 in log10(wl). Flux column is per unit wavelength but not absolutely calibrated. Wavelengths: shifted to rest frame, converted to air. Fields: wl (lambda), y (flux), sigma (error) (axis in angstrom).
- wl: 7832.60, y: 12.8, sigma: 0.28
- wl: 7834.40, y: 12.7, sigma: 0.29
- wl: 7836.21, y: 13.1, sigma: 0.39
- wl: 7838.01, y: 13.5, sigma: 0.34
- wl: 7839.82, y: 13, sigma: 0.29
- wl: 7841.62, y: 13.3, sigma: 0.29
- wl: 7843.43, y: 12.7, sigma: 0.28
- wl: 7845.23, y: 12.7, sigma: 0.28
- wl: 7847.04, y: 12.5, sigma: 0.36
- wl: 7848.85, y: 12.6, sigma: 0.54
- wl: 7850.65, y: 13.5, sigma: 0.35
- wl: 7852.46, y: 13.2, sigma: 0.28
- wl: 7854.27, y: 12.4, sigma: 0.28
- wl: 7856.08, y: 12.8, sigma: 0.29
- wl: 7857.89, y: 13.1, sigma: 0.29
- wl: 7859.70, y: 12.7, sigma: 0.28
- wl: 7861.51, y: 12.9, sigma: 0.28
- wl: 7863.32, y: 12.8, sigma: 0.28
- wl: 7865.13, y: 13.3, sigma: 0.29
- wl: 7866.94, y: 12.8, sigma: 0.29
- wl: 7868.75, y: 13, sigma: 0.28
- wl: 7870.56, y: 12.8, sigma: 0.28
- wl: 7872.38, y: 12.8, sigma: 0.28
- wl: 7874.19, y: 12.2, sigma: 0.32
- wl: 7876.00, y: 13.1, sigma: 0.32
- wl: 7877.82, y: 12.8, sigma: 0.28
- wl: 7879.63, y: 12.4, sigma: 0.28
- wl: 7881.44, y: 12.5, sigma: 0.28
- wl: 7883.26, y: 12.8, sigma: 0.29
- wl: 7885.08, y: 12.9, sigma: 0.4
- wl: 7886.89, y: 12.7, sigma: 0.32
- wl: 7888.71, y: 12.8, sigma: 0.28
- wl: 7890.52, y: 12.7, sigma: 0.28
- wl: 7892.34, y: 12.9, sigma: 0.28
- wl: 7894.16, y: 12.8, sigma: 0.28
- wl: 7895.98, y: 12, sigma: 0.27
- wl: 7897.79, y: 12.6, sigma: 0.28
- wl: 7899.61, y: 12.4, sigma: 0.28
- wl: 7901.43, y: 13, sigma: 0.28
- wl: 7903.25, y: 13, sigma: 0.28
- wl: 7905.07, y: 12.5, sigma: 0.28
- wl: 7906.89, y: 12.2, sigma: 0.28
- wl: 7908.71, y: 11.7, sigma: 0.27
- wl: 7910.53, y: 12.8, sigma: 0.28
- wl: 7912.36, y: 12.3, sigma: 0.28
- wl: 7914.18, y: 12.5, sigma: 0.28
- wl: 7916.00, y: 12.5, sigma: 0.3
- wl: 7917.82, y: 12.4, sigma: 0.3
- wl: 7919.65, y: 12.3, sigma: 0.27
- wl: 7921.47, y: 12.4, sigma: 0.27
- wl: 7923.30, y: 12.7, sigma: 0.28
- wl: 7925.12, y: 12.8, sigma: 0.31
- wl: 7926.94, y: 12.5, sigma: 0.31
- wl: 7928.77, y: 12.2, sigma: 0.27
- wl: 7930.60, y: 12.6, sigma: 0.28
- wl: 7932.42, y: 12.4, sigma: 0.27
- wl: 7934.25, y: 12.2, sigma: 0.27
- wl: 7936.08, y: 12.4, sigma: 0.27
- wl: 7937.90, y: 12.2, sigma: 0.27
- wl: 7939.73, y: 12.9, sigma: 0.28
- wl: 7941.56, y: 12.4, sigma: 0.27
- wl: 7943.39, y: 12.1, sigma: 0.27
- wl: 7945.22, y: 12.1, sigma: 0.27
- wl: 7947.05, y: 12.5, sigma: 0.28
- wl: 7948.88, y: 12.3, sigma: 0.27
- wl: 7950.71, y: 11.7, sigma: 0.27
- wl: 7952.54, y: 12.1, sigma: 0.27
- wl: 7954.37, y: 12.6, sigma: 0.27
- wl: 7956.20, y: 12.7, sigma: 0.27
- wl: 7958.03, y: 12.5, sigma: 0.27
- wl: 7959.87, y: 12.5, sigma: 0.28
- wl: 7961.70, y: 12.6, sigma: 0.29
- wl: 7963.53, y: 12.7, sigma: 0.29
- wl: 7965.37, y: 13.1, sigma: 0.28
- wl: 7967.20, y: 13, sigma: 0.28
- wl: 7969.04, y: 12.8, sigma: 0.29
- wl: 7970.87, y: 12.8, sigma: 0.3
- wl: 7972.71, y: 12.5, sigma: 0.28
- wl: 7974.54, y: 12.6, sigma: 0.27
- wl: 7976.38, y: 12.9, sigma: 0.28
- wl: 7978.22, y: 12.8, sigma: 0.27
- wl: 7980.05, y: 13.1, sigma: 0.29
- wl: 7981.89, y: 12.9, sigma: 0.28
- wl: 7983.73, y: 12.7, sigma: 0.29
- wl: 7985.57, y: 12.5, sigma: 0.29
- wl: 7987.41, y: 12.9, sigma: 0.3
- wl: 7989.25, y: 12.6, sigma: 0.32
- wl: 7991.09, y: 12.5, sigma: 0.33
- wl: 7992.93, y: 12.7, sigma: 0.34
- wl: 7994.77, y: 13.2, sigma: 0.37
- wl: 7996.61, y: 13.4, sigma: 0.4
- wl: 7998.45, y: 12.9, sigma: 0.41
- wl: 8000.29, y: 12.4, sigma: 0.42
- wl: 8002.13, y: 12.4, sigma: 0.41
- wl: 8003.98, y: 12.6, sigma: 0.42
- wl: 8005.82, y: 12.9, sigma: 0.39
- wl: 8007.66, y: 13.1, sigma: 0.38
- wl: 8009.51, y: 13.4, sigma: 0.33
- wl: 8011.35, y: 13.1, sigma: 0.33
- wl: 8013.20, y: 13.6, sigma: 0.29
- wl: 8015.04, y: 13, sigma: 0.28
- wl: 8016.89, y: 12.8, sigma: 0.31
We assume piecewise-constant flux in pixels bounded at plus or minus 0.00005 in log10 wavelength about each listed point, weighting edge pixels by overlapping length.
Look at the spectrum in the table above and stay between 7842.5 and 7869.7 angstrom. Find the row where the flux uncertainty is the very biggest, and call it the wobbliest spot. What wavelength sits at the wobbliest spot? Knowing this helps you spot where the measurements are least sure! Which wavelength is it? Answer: 7848.85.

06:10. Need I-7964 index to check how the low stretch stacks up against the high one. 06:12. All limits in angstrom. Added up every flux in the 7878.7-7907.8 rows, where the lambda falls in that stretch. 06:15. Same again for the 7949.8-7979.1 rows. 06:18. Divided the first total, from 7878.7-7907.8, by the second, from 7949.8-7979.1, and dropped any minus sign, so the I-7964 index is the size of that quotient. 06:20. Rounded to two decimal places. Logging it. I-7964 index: 1.00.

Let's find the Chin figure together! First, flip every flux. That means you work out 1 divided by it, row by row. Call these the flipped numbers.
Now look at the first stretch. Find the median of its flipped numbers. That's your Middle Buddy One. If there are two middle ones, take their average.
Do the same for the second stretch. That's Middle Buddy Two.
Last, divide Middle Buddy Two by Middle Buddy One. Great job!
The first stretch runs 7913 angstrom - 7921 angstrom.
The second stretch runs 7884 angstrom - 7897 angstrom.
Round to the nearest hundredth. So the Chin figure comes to 0.97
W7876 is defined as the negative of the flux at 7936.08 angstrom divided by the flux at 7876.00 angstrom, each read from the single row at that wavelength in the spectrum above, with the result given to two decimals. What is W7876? -0.95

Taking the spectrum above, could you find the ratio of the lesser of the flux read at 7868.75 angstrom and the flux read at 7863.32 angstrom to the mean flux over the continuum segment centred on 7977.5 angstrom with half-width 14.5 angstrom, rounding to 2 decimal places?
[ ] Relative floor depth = 1.00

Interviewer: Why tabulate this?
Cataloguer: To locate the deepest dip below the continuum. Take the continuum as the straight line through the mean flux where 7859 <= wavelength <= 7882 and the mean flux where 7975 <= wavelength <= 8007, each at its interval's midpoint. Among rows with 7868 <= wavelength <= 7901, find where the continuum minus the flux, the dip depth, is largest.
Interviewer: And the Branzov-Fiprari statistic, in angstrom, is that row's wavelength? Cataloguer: 7895.98 angstrom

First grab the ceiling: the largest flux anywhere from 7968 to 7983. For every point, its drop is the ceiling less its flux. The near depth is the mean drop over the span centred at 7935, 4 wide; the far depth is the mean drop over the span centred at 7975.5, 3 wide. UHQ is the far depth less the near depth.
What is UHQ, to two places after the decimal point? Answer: -0.45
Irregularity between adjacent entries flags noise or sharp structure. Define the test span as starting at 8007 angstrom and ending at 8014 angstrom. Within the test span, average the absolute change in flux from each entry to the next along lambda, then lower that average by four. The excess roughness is -3.63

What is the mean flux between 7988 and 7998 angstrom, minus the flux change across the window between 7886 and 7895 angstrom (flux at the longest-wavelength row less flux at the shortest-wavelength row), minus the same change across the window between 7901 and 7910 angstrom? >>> 14.1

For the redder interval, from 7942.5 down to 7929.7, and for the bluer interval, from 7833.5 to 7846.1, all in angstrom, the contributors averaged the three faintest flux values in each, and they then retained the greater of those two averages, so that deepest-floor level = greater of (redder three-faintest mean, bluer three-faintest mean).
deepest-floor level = 12.7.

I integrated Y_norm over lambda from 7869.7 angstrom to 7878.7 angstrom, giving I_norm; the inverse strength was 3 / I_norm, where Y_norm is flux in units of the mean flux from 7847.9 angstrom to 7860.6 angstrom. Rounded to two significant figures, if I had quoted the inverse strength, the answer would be 0.34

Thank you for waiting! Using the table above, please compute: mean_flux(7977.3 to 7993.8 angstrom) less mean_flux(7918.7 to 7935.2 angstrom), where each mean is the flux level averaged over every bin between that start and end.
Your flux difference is 0.29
